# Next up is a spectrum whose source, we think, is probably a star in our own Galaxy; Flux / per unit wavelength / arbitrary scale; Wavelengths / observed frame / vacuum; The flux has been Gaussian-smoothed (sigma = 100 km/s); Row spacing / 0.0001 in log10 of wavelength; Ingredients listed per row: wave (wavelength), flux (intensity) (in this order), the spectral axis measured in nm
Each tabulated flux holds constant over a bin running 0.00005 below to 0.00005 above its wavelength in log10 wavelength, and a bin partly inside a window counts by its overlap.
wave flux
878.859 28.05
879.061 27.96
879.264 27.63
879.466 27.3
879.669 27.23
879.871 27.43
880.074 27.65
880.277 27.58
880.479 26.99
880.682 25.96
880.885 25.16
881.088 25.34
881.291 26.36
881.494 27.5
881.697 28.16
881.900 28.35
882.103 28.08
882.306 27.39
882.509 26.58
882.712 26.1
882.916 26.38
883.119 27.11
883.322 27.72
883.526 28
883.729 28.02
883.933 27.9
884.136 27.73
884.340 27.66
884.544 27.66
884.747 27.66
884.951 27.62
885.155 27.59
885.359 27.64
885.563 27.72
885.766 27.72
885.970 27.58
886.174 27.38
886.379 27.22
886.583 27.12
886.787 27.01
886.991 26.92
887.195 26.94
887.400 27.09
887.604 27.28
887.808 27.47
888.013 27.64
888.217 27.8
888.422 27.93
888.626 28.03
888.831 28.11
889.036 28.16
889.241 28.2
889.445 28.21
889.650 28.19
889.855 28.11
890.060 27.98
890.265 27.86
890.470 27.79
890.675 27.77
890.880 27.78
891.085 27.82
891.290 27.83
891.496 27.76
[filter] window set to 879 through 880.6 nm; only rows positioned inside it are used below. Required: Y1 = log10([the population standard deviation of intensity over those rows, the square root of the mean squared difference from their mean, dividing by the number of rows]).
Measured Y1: -0.55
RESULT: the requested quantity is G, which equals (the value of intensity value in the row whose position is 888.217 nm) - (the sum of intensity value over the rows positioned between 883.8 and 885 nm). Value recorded -138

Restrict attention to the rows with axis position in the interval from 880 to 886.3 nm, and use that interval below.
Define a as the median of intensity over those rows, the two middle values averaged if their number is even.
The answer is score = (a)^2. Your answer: 763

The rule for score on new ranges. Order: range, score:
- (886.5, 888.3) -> 735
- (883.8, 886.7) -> 765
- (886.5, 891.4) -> 773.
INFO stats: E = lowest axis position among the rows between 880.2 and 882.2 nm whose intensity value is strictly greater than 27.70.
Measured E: 881.697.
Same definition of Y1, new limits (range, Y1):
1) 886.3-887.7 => -0.90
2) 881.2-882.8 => -0.09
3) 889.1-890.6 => -0.80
